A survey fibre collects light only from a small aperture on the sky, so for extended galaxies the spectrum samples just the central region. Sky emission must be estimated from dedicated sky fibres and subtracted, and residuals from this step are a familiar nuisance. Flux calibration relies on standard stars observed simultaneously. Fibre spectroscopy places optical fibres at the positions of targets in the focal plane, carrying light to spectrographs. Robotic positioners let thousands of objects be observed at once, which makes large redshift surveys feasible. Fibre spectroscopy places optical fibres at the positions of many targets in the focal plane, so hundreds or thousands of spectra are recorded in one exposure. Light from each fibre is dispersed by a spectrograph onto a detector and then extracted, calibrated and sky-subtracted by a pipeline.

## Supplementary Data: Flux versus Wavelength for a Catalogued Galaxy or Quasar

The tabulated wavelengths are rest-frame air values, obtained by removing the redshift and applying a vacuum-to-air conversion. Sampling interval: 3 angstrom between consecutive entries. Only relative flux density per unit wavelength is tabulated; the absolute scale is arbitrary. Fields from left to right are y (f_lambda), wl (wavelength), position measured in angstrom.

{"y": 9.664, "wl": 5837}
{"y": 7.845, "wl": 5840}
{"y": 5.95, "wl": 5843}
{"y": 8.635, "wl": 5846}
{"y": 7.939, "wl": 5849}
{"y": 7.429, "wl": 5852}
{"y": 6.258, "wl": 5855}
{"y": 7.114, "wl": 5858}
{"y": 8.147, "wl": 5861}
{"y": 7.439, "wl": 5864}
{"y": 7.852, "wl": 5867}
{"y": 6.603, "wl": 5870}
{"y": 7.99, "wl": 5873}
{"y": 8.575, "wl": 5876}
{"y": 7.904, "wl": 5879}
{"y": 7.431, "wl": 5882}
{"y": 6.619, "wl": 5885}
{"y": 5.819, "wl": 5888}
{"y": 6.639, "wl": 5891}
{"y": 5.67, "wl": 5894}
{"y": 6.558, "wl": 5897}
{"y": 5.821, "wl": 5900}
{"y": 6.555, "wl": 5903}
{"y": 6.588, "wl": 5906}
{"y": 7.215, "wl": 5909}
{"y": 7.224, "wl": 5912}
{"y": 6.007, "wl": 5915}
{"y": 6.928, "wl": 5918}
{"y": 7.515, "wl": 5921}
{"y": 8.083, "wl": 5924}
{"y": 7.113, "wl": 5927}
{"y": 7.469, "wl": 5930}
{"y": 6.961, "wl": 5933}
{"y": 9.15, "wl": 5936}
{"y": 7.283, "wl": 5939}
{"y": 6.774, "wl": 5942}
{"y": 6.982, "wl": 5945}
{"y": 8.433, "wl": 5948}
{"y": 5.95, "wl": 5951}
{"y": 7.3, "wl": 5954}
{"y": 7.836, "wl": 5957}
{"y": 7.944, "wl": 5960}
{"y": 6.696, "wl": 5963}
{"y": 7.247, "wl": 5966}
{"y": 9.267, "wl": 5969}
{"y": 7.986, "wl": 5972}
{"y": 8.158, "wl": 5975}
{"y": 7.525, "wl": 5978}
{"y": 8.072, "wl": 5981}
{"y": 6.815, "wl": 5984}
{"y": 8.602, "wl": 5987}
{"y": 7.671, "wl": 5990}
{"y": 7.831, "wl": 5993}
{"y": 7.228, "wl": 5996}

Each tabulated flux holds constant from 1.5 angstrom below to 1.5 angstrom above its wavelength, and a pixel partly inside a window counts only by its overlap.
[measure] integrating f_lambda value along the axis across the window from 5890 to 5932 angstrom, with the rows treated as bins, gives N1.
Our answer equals 286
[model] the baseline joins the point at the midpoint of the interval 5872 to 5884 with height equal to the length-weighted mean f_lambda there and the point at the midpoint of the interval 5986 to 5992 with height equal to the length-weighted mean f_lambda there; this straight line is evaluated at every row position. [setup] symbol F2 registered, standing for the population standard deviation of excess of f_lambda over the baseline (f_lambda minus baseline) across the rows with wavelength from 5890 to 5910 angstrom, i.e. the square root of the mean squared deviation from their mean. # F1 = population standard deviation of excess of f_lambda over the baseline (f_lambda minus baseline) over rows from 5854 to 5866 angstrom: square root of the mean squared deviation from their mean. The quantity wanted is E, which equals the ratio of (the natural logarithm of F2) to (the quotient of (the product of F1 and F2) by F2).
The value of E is -1.1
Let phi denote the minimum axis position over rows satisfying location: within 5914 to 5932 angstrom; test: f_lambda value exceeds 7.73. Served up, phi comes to 5924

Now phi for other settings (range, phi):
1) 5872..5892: 5873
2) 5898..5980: 5924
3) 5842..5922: 5846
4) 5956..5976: 5957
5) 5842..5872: 5846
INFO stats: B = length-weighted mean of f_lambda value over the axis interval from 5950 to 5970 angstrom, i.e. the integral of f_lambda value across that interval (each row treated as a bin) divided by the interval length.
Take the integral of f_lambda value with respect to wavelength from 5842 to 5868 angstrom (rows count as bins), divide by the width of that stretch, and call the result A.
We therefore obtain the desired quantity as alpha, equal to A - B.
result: 0.0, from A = 7.44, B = 7.46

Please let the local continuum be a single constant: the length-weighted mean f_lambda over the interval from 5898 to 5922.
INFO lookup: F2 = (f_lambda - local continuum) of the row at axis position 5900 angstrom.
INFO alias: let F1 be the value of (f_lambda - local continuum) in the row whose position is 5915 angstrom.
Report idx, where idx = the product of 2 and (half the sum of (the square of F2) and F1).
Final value 0.1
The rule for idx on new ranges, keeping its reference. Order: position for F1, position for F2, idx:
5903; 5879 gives 1.3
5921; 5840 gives 2.1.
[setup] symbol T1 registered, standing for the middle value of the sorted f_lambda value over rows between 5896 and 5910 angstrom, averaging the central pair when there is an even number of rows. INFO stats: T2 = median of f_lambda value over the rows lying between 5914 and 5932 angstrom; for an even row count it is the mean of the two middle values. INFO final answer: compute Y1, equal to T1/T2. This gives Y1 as 0.90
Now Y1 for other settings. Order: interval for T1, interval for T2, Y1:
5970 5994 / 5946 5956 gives 1.08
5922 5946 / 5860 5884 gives 0.91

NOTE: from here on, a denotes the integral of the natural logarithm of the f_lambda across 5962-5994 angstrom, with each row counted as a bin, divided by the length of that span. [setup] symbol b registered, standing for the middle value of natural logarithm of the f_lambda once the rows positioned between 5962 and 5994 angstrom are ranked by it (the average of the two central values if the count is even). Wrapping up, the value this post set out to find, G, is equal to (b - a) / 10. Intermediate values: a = 2.05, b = 2.06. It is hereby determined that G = 0.0005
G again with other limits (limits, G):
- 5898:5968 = 0.0010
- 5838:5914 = 0.0021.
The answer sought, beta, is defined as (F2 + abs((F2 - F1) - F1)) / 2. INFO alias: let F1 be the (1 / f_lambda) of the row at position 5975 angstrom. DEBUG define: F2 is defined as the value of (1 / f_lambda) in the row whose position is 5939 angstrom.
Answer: 0.123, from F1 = 0.123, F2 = 0.137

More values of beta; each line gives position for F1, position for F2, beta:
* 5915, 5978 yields 0.166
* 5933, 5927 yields 0.144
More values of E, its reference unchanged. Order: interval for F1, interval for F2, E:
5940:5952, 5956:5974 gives -0.3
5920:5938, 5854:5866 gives -0.5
